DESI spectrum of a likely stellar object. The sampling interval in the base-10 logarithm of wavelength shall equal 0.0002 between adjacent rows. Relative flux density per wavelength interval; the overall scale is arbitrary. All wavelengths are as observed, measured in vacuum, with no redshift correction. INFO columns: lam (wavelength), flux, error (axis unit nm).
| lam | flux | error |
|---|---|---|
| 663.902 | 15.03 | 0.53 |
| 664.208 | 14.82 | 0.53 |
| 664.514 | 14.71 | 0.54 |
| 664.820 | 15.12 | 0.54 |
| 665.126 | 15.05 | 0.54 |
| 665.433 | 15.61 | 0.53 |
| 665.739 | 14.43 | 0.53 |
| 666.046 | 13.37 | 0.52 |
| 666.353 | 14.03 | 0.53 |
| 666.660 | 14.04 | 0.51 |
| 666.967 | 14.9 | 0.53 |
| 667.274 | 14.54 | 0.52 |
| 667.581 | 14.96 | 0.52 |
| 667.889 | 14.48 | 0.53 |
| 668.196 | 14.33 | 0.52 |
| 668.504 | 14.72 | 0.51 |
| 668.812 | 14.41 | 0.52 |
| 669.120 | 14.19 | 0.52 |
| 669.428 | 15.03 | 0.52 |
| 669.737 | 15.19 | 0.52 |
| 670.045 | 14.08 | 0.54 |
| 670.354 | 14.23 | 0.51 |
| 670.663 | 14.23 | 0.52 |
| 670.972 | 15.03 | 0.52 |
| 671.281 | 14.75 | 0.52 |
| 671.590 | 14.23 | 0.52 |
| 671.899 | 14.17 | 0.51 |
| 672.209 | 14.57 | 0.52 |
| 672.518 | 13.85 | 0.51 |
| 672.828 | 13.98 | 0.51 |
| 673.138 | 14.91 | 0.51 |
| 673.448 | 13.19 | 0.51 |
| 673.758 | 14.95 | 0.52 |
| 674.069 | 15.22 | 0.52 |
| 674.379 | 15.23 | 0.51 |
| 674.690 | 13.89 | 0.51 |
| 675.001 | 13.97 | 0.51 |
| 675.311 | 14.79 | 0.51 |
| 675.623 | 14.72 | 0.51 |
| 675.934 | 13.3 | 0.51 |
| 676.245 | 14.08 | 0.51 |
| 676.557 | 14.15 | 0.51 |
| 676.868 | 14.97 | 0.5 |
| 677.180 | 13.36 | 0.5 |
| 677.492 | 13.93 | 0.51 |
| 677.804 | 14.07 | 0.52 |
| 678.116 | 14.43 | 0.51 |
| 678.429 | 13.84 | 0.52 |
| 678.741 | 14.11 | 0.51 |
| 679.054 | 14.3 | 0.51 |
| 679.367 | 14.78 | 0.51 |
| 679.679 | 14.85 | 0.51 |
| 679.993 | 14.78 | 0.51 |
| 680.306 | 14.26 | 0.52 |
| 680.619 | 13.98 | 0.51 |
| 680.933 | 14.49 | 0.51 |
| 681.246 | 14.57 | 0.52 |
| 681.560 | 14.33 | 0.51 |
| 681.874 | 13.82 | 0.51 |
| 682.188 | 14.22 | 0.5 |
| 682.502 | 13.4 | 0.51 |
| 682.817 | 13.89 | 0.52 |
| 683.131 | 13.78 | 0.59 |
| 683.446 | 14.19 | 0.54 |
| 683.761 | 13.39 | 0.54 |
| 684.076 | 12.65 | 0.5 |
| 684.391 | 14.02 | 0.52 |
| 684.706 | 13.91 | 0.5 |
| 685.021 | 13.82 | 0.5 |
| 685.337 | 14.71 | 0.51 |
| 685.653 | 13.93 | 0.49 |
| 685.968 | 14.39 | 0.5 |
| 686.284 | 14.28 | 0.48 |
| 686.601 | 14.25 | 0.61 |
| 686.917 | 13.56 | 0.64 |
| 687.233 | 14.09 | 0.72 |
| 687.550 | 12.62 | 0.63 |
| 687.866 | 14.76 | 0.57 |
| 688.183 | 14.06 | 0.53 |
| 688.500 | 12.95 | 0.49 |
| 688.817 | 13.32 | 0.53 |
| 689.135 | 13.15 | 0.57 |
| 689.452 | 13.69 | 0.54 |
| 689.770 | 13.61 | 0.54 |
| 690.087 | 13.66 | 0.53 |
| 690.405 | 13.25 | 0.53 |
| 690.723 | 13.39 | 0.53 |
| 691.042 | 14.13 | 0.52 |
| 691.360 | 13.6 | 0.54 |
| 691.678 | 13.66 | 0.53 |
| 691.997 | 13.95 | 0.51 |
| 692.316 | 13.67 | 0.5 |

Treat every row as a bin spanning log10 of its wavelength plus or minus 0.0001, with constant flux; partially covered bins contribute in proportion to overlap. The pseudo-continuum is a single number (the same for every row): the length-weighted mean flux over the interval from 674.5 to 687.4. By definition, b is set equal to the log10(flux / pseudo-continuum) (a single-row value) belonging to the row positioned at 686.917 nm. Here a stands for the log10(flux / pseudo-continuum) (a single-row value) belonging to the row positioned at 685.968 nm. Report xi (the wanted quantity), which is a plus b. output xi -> -0.008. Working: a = 0.0087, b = -0.017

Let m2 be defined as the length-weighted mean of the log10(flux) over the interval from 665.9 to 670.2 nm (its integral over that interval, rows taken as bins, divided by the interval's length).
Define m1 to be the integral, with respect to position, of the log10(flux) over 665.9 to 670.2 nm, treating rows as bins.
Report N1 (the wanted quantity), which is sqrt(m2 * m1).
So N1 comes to 2.4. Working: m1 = 5.0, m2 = 1.160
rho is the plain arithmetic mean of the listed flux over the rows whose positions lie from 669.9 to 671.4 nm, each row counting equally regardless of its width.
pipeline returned 14.5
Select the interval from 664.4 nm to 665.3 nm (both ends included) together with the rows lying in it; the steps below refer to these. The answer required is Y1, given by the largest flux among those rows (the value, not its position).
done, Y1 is 15.12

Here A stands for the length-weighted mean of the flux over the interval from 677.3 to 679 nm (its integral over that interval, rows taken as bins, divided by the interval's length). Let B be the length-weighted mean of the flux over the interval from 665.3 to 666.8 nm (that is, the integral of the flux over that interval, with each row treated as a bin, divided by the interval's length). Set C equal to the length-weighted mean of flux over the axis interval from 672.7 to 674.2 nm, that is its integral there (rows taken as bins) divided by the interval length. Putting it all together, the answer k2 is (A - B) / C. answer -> -0.014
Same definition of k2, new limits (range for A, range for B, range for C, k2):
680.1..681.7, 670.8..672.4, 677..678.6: -0.014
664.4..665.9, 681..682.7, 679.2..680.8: 0.062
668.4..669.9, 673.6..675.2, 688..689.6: 0.004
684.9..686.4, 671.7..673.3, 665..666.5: -0.004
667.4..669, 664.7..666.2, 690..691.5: -0.009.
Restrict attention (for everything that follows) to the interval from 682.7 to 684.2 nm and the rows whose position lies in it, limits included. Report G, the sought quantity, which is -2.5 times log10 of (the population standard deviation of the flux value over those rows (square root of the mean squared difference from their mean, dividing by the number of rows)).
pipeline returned 0.69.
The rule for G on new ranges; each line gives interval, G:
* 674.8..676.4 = 0.66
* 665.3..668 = 0.54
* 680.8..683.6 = 1.11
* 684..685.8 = 0.54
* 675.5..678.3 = 0.70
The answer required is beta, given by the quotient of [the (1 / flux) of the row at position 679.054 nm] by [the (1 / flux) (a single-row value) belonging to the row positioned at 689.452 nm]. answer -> 0.96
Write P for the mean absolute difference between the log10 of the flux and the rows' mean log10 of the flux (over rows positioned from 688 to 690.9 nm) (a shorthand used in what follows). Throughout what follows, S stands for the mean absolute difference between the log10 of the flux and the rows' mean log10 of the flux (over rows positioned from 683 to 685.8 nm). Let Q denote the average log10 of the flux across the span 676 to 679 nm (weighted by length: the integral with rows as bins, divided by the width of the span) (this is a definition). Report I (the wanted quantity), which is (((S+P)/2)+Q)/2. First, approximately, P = 0.009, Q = 1.15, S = 0.012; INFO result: 0.579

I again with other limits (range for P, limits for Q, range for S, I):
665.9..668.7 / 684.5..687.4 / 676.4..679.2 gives 0.580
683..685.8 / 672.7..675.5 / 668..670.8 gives 0.585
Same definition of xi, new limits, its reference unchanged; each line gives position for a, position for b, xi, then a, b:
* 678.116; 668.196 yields 0.017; 0.0099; 0.007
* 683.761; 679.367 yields -0.002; -0.0226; 0.020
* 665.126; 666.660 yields 0.026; 0.0282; -0.002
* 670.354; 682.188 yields 0.007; 0.0038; 0.004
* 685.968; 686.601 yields 0.013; 0.0087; 0.004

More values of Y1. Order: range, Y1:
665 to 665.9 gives 15.61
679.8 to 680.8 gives 14.78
